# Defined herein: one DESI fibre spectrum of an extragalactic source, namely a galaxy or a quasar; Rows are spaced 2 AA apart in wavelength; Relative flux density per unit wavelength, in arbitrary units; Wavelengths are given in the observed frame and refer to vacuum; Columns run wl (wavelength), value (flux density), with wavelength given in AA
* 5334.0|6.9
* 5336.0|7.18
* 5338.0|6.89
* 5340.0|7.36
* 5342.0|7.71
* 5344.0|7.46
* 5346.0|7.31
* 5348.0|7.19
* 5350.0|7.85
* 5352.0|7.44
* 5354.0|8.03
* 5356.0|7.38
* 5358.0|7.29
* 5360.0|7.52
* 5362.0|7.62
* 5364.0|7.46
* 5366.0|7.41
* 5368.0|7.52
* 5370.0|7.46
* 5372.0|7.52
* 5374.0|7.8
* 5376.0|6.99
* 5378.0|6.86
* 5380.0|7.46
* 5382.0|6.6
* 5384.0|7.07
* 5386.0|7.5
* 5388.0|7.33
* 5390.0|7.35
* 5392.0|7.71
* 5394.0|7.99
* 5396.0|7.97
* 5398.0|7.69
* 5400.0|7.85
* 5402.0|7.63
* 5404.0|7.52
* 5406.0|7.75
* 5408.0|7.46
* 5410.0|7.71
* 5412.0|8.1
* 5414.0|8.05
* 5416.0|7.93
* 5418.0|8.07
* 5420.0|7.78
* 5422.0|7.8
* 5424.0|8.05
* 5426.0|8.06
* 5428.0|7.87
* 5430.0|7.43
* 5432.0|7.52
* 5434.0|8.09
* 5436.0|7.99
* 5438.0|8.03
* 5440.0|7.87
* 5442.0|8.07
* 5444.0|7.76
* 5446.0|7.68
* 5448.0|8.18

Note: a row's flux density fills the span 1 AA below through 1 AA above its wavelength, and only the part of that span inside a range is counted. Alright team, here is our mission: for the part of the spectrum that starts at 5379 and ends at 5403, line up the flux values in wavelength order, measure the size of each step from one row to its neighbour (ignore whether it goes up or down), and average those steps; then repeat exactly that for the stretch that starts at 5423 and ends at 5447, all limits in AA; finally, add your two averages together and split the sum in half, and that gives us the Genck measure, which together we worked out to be 0.25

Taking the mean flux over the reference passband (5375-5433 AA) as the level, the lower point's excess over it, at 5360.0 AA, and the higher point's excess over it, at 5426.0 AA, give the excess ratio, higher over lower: -4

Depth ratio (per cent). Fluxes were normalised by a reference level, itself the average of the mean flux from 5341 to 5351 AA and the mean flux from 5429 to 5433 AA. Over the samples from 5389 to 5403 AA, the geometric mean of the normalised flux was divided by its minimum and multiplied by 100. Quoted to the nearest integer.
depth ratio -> 105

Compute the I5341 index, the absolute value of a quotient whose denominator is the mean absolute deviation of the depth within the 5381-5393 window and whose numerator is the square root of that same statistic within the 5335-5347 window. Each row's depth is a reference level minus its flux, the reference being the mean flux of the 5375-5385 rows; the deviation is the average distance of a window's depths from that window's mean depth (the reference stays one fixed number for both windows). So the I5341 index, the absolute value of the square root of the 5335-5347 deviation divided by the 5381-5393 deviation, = 1.5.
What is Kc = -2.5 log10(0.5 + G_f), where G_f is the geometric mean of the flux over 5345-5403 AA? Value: -2.25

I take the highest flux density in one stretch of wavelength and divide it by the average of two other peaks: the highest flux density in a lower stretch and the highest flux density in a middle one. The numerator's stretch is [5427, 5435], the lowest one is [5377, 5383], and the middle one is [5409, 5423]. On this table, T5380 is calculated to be 1.040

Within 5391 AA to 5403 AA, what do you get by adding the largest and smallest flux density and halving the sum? 7.81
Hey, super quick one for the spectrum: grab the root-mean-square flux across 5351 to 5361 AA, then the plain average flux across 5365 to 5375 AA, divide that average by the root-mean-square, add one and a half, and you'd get 2.50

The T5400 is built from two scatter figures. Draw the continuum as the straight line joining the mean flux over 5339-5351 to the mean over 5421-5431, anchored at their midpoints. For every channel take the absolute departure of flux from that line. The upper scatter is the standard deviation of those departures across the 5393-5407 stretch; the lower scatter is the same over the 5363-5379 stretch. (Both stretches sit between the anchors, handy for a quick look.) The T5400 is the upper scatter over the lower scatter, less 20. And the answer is -20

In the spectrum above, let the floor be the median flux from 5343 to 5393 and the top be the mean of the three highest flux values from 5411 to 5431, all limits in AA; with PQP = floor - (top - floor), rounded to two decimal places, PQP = 6.84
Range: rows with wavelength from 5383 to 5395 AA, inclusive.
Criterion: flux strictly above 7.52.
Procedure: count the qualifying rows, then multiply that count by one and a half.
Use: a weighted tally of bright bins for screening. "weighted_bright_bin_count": 3.0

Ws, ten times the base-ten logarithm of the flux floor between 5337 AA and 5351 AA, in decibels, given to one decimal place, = 8.4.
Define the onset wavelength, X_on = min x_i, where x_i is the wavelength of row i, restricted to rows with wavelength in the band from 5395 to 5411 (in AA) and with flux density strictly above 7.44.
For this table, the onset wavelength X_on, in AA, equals 5396.0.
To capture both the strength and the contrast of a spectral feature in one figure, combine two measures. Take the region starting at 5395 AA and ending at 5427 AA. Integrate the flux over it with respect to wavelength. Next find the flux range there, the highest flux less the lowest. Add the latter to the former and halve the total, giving 126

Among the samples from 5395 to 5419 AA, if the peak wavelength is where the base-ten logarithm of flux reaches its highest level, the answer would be 5412.0 AA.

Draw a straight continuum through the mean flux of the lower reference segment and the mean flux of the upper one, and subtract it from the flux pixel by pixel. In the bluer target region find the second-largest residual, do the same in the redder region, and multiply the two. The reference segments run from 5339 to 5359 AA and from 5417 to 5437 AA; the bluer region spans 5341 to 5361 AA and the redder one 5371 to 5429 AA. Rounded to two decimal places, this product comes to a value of 0.10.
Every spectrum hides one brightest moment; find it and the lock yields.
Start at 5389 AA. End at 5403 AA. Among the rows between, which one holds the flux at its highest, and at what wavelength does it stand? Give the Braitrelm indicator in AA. 5394.0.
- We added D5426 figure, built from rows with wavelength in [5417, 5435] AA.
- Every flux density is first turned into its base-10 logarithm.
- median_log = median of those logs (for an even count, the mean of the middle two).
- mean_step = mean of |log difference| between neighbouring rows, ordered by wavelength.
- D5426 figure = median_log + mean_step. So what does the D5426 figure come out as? 0.909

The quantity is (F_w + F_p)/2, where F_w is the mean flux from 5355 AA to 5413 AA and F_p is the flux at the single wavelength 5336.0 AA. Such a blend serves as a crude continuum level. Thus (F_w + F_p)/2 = 7.3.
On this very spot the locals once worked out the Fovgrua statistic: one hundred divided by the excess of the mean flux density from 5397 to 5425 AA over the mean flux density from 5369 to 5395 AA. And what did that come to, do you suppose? 219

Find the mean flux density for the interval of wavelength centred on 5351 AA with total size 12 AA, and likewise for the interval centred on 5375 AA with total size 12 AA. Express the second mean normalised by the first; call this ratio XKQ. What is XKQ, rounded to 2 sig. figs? 0.98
